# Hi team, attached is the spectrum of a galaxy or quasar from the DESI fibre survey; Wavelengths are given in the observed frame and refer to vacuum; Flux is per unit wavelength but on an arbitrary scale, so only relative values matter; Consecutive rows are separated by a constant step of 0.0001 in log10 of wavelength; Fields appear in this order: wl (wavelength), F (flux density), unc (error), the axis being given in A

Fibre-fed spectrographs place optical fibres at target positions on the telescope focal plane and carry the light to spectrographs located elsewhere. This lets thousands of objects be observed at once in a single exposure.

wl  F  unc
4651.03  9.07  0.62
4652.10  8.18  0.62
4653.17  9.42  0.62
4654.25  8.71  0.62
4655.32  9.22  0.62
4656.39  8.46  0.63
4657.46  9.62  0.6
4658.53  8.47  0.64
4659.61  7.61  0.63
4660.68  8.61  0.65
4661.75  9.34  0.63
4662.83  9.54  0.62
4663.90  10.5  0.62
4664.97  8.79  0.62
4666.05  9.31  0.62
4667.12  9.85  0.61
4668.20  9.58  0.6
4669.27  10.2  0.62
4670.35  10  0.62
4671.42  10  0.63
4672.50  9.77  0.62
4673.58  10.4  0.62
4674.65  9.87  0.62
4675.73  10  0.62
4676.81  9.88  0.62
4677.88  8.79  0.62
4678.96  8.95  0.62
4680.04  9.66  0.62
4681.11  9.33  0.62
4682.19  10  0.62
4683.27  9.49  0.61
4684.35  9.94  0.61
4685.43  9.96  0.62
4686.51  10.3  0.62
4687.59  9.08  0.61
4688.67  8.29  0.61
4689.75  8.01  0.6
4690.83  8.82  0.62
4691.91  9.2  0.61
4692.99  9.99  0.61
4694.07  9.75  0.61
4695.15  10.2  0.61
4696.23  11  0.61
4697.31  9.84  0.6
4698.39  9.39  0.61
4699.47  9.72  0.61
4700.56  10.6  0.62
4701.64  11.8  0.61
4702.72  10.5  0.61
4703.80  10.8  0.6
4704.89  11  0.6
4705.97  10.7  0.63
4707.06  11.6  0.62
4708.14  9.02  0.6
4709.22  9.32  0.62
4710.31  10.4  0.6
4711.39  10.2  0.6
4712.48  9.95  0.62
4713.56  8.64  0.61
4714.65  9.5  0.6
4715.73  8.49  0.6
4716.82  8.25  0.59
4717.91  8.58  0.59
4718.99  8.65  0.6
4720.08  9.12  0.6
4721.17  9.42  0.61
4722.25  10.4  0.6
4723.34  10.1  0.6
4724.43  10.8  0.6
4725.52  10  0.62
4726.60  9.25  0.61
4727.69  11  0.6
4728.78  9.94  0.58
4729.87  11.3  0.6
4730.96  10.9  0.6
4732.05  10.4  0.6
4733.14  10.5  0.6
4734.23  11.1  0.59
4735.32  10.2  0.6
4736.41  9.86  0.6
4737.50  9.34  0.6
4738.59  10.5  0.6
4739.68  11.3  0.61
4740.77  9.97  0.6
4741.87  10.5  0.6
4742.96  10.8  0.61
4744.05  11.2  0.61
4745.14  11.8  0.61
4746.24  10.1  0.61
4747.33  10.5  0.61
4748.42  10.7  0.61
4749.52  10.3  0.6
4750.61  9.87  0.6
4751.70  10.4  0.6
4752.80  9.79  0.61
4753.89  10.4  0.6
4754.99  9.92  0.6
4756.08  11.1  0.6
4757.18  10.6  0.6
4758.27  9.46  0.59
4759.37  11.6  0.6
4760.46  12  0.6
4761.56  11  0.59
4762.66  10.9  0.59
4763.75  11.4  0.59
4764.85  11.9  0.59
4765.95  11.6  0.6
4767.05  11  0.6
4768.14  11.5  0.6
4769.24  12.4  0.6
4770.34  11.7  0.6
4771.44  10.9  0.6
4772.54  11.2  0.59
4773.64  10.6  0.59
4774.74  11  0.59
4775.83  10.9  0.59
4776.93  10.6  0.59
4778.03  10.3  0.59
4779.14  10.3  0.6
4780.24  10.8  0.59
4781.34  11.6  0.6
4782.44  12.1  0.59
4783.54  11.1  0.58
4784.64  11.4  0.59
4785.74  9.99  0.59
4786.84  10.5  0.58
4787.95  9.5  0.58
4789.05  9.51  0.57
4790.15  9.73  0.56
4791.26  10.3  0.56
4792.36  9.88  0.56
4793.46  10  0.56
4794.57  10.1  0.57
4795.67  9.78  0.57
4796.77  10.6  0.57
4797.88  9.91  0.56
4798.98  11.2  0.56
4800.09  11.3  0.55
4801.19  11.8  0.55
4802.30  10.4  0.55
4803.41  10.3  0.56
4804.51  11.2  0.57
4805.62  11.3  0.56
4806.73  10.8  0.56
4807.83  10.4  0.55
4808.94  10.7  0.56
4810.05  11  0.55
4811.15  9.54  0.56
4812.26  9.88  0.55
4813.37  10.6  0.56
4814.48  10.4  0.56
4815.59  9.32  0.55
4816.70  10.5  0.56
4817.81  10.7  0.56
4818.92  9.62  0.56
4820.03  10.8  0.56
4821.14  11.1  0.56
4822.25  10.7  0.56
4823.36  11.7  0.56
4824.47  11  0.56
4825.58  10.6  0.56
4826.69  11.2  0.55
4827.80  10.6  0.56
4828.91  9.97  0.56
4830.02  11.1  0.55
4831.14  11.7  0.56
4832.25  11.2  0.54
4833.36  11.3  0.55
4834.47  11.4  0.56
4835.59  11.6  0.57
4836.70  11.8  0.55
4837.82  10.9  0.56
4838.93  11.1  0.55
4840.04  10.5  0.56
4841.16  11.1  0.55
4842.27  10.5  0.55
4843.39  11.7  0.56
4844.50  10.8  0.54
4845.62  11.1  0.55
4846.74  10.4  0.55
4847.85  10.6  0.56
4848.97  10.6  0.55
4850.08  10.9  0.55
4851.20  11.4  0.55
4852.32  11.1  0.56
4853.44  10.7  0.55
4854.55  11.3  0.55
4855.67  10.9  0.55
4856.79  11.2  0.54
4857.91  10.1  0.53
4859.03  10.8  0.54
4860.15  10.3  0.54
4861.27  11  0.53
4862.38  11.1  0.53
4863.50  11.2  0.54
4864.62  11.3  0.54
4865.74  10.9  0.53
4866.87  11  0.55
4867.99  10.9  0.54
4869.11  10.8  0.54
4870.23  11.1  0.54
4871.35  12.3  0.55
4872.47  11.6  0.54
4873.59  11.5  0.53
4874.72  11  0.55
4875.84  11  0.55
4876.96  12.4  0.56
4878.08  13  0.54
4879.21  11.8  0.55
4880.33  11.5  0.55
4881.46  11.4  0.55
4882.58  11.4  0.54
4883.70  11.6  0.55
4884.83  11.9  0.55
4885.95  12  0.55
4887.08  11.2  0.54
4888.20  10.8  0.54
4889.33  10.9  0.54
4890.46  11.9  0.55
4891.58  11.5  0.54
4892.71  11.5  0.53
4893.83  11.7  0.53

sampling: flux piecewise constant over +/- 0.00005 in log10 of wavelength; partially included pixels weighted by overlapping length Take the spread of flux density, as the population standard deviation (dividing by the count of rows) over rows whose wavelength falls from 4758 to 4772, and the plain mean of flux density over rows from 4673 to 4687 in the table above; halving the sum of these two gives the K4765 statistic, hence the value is 5.2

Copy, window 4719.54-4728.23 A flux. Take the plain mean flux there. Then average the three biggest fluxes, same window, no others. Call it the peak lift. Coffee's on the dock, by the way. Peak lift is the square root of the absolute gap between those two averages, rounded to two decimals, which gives 0.85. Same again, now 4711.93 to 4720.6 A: 0.79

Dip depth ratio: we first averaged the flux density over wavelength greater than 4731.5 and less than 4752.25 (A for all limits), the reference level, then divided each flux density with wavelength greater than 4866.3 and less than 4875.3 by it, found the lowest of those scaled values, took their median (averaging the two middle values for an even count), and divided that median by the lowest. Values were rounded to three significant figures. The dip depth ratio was 1.02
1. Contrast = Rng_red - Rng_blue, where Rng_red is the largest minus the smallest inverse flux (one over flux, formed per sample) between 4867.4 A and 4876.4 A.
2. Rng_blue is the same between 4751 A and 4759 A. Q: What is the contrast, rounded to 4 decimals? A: -0.0043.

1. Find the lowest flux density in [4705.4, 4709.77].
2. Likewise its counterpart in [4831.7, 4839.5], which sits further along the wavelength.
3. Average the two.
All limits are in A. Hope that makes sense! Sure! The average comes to 9.96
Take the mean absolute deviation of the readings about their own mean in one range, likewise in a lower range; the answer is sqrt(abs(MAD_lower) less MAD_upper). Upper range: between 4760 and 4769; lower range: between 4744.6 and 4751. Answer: 0.36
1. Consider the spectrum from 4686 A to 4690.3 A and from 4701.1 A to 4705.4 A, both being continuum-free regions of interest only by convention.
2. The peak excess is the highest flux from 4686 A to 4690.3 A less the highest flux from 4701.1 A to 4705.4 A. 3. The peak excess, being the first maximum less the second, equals -1.5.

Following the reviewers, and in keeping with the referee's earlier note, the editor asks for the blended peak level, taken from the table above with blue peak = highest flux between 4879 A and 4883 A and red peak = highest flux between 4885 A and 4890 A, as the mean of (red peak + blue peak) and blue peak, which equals 17.8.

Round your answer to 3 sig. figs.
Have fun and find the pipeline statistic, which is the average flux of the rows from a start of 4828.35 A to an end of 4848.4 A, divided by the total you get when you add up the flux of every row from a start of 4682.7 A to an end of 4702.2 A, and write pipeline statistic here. 0.0630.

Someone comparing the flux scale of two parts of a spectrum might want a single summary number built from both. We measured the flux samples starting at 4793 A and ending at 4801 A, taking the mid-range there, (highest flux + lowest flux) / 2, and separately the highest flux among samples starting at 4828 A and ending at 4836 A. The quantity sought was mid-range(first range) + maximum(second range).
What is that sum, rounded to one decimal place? 22.2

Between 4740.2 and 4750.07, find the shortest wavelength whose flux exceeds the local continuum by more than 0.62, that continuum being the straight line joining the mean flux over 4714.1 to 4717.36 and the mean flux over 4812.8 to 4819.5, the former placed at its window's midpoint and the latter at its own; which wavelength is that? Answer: 4740.77 A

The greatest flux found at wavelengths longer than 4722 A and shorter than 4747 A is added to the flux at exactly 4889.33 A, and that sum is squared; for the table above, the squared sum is 515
